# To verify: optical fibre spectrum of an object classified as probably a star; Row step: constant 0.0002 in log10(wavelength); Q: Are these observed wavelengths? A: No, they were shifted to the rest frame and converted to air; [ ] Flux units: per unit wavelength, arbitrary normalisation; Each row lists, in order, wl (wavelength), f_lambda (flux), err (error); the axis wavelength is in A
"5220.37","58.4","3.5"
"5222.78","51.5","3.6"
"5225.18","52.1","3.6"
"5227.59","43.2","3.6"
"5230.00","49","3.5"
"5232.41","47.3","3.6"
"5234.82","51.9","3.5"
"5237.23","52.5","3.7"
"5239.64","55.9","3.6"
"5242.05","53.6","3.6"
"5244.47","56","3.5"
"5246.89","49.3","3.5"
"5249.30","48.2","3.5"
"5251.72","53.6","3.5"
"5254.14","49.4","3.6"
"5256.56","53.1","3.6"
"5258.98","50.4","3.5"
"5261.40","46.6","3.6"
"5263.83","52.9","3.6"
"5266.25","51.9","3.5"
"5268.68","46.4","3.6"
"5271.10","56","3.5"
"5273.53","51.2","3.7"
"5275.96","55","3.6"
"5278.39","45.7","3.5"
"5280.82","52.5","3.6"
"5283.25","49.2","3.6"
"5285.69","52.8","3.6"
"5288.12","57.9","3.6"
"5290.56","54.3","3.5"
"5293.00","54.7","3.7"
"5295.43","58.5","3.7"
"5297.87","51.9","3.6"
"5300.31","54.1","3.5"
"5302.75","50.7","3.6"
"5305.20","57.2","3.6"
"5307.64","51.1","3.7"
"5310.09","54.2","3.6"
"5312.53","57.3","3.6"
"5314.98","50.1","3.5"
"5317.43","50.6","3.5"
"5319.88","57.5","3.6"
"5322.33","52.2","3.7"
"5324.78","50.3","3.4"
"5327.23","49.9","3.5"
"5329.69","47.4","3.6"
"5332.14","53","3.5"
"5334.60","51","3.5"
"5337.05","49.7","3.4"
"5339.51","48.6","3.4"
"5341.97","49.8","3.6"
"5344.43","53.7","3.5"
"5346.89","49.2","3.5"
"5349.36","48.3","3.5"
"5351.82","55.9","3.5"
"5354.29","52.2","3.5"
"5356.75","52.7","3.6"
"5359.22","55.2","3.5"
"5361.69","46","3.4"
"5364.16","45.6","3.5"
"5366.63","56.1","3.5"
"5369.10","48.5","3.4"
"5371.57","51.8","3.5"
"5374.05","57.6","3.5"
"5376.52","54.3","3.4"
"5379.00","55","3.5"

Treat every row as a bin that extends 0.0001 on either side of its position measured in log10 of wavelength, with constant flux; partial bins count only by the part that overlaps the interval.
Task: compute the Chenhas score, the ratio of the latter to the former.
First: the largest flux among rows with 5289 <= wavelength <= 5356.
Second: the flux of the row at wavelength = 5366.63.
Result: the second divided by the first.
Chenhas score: 0.96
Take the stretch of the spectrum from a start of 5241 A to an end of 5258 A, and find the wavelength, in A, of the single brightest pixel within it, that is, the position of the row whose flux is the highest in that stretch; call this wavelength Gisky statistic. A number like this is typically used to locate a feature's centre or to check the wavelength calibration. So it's 5244.47 A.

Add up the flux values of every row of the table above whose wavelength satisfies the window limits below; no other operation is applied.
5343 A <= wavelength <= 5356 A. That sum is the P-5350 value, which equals 259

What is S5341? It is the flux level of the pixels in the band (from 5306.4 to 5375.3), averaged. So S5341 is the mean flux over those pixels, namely 51.6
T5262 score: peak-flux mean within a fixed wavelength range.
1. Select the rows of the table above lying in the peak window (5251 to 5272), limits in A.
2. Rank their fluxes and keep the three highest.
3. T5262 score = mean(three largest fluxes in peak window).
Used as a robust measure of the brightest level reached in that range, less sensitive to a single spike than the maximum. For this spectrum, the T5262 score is 54.2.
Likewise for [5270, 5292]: 56.3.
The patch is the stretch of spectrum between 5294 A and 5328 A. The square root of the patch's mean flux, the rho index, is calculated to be 7.30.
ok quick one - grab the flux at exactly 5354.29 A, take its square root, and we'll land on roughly 7.2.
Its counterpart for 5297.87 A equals 7.2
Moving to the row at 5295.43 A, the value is 7.6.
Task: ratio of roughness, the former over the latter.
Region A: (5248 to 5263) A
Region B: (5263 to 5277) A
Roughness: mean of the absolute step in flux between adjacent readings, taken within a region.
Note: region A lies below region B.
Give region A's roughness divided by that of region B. 0.80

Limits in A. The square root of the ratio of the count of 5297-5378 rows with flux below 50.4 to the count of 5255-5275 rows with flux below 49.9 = 2.4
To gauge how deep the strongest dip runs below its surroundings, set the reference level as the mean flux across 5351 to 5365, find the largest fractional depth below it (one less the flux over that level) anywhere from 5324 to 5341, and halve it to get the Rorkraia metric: 0.038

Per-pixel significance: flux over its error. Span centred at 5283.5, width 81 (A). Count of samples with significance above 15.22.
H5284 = 11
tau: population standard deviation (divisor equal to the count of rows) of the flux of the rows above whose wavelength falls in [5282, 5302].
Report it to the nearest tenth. 2.8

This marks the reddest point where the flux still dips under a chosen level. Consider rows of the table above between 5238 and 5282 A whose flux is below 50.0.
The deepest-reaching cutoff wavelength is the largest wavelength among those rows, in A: 5278.39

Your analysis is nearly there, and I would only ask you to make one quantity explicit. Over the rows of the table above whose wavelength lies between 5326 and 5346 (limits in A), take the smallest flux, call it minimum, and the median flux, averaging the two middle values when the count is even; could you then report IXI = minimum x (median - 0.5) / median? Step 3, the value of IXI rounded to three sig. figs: 46.9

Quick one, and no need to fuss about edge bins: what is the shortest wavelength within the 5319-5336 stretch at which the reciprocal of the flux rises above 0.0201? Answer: 5329.69 A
